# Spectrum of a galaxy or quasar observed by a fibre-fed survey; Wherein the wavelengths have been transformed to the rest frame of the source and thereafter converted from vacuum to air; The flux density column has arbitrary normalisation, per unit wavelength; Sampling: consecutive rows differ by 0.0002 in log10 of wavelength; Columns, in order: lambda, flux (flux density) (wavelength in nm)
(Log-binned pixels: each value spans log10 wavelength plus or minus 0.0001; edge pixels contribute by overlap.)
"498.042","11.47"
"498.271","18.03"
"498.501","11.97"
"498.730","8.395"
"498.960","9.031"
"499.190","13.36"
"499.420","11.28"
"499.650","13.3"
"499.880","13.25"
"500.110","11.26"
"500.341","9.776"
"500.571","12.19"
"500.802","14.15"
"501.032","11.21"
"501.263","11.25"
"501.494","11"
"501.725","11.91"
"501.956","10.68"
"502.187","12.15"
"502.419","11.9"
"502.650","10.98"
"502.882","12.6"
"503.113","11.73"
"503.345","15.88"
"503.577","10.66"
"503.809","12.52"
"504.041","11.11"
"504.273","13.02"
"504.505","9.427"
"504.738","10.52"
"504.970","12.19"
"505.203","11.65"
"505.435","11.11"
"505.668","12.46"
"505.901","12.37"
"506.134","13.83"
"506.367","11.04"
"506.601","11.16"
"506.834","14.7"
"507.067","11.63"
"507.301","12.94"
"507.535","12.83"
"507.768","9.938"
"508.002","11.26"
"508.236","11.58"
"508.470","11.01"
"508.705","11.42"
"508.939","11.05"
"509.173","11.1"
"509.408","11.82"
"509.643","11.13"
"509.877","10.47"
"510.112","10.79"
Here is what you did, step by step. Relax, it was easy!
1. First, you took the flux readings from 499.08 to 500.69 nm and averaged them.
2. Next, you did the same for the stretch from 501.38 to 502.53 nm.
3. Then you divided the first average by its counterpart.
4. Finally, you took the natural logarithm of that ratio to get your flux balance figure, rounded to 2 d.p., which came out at 0.05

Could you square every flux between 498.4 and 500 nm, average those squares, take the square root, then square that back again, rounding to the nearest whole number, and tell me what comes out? 136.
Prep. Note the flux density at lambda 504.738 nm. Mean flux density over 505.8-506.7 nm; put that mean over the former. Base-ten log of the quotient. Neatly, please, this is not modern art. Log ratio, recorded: 0.061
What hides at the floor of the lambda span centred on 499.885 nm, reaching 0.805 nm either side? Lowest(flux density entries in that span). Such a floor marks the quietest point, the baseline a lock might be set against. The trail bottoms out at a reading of 9.776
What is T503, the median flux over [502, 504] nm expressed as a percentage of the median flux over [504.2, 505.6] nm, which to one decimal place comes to 105.7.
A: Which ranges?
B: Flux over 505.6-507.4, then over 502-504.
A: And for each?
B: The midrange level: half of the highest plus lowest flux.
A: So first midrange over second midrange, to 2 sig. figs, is 0.97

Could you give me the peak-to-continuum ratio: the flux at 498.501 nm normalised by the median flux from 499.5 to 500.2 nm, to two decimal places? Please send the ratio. 0.90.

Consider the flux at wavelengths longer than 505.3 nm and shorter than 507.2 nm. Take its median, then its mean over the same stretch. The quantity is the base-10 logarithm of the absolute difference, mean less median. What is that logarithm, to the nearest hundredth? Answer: -0.54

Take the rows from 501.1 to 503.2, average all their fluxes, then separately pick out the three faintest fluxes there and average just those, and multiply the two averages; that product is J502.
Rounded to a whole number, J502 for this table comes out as 126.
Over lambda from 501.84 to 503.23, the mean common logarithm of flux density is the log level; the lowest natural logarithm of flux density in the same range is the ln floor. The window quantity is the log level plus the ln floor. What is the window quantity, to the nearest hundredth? 3.43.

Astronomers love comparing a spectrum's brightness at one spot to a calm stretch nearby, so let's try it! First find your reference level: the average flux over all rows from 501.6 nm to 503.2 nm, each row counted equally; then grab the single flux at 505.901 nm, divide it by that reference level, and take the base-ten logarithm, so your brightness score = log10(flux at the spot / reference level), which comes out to 0.024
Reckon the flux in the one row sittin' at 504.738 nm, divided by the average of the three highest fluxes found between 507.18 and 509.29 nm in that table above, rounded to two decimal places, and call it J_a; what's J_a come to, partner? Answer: 0.84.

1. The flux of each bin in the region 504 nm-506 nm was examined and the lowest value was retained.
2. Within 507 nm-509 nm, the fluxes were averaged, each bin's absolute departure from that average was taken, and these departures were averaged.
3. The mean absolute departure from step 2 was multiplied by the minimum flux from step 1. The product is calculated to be 6.1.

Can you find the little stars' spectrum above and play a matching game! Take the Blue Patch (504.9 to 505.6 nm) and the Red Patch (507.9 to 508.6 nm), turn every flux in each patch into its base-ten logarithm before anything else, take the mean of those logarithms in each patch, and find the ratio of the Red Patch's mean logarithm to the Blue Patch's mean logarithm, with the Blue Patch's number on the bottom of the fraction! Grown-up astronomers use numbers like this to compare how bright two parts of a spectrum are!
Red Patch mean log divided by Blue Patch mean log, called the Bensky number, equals 0.99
